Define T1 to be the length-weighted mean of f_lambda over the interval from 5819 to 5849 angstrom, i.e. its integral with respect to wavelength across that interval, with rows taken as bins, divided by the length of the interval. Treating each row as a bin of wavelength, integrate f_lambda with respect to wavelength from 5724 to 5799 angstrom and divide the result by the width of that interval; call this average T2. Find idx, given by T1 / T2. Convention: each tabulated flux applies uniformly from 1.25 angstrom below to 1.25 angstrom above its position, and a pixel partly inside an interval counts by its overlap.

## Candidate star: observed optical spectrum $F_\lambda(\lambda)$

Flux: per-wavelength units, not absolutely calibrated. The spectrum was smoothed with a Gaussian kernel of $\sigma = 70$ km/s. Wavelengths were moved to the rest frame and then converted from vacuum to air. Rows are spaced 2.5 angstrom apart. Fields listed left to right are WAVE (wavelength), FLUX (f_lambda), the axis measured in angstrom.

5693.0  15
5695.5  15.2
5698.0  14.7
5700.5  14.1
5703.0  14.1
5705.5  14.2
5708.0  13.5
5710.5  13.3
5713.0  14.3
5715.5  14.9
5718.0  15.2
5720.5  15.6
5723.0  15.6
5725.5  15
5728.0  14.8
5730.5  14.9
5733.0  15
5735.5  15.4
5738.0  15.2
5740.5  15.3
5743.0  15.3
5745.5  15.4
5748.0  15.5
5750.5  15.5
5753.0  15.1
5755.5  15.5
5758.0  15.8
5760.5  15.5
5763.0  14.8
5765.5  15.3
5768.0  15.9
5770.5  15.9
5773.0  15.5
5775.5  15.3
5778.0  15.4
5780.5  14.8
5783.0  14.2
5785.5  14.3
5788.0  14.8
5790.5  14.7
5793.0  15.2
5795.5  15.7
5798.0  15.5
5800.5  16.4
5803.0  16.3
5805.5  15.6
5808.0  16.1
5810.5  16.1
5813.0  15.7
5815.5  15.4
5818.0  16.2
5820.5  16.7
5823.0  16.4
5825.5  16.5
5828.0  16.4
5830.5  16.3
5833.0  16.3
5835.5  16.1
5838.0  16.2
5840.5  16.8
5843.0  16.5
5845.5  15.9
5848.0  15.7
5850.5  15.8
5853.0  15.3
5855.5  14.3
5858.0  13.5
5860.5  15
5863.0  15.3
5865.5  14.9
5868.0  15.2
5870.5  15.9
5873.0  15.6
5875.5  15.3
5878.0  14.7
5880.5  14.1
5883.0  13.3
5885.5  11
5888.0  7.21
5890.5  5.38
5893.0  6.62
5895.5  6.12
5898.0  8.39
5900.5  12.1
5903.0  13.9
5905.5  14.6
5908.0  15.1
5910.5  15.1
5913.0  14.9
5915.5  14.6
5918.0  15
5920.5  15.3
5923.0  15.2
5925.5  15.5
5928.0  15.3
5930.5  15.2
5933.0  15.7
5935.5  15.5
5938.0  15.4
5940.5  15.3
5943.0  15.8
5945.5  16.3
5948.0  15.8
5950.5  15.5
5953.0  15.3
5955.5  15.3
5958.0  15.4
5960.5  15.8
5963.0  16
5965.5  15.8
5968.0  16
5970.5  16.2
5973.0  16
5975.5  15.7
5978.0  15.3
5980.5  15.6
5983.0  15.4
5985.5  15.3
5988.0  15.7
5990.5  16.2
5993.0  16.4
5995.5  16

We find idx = 1.07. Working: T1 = 16.3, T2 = 15.2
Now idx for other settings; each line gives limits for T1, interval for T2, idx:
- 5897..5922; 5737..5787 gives 0.91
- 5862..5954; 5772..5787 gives 0.93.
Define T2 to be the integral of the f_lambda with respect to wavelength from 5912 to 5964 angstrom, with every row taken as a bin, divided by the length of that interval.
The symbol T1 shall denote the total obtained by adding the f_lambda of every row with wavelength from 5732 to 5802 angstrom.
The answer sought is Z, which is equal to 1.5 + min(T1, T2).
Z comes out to 16.9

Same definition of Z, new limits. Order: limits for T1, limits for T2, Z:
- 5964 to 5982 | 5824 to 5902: 15.3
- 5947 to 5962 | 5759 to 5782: 16.9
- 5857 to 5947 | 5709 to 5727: 16.3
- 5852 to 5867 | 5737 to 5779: 16.9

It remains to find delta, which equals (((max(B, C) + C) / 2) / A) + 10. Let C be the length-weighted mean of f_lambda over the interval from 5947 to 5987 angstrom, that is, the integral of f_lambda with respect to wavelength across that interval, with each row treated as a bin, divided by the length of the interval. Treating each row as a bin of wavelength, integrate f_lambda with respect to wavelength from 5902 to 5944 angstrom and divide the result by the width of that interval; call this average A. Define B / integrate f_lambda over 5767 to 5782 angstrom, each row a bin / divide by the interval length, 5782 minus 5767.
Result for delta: 11.0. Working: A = 15.1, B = 15.4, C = 15.6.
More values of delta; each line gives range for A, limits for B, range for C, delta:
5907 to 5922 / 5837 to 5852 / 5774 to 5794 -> 11.0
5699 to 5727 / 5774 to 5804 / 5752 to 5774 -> 11.1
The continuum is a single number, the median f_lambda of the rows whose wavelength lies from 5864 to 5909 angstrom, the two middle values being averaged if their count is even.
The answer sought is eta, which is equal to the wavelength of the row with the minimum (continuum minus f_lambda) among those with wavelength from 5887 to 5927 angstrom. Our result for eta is 5925.5 angstrom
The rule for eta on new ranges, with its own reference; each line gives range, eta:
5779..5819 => 5800.5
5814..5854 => 5840.5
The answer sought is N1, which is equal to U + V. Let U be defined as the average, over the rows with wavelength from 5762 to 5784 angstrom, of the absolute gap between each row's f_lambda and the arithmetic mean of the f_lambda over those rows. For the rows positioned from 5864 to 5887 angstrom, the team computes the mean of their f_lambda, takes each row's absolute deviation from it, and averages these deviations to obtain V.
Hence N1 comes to 1.5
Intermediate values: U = 0.42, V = 1.1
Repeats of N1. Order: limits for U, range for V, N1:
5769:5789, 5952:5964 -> 0.8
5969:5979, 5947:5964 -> 0.5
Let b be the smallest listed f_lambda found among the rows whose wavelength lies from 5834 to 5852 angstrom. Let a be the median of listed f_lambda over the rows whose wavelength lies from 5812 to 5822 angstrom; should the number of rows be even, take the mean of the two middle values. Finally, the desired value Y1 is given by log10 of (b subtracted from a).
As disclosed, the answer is -0.6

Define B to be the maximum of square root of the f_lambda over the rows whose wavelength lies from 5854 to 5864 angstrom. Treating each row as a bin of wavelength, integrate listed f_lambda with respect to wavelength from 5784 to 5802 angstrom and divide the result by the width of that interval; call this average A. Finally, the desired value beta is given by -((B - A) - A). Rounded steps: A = 15.2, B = 3.91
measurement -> 26.5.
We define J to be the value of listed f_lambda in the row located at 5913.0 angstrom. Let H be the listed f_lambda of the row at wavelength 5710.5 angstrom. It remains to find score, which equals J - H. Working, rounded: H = 13.3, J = 14.9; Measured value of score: 1.6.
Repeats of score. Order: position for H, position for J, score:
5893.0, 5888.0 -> 0.6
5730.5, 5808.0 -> 1.2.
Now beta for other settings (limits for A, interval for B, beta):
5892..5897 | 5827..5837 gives 8.9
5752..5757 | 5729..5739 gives 26.7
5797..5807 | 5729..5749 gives 28.0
